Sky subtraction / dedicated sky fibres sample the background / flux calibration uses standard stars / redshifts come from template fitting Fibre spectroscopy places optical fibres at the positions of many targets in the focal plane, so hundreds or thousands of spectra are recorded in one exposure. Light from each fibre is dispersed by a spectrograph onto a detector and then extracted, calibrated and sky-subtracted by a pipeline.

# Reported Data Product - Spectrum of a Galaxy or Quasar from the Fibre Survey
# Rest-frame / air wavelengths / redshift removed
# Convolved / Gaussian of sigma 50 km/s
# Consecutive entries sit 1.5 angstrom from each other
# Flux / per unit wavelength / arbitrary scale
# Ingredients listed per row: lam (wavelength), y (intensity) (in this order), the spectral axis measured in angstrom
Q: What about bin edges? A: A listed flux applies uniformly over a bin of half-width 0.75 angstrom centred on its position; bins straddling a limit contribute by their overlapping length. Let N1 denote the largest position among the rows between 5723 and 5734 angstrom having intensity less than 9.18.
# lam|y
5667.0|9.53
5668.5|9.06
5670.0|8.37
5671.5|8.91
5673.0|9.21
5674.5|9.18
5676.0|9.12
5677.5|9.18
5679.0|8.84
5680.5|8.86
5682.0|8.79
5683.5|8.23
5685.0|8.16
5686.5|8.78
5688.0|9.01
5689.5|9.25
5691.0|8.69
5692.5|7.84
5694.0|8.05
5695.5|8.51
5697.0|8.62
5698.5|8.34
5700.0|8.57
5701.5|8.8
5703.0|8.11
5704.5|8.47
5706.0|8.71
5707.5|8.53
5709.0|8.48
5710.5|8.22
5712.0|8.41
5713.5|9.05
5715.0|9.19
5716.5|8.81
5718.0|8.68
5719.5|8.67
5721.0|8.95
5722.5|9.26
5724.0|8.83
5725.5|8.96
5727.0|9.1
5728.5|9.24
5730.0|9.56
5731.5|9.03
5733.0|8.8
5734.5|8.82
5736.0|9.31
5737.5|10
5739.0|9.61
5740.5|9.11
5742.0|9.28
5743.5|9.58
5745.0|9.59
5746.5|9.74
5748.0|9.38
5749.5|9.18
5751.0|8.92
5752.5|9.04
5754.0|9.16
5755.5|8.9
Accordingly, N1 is 5733.0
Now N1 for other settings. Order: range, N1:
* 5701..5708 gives 5707.5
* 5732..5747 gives 5740.5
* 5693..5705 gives 5704.5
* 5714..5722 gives 5721.0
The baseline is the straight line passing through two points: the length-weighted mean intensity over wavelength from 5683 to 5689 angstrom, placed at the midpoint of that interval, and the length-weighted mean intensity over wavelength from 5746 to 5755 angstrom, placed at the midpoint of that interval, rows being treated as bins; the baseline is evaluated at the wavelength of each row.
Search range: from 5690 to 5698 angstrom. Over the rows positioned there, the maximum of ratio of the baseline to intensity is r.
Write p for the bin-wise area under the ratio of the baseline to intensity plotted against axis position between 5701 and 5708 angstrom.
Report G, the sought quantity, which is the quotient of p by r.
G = 6.5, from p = 7.21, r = 1.10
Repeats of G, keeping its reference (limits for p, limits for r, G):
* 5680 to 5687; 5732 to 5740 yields 6.8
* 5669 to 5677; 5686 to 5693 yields 6.8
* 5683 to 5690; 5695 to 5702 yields 6.6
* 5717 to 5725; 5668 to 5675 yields 8.0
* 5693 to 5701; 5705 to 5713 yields 7.7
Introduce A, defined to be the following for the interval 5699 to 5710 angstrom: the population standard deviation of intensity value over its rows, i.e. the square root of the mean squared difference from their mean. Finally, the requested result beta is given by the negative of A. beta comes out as -0.203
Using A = 0.203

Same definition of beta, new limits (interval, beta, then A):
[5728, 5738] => -0.396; 0.396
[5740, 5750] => -0.217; 0.217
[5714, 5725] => -0.217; 0.217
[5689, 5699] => -0.426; 0.426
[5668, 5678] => -0.276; 0.276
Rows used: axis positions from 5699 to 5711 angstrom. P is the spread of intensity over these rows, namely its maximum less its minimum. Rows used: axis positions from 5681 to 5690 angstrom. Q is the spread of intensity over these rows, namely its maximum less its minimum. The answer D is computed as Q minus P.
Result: 0.4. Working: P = 0.69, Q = 1.1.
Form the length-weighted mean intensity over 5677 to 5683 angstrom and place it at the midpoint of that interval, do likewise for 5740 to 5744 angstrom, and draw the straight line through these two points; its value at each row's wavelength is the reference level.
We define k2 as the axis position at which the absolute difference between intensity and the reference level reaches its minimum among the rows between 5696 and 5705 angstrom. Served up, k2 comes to 5701.5 angstrom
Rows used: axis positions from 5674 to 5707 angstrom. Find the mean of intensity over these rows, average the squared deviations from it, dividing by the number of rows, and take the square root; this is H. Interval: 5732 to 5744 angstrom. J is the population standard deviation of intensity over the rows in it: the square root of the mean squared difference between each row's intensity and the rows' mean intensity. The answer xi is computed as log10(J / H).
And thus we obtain 0.00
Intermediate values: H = 0.39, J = 0.38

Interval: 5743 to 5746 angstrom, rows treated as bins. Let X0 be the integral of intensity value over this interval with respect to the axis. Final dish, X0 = 28.8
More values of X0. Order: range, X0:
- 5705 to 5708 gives 25.8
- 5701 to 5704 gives 25.3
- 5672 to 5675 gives 27.5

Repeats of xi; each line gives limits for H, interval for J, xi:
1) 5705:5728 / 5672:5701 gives 0.15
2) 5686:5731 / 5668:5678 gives -0.15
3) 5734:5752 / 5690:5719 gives -0.01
